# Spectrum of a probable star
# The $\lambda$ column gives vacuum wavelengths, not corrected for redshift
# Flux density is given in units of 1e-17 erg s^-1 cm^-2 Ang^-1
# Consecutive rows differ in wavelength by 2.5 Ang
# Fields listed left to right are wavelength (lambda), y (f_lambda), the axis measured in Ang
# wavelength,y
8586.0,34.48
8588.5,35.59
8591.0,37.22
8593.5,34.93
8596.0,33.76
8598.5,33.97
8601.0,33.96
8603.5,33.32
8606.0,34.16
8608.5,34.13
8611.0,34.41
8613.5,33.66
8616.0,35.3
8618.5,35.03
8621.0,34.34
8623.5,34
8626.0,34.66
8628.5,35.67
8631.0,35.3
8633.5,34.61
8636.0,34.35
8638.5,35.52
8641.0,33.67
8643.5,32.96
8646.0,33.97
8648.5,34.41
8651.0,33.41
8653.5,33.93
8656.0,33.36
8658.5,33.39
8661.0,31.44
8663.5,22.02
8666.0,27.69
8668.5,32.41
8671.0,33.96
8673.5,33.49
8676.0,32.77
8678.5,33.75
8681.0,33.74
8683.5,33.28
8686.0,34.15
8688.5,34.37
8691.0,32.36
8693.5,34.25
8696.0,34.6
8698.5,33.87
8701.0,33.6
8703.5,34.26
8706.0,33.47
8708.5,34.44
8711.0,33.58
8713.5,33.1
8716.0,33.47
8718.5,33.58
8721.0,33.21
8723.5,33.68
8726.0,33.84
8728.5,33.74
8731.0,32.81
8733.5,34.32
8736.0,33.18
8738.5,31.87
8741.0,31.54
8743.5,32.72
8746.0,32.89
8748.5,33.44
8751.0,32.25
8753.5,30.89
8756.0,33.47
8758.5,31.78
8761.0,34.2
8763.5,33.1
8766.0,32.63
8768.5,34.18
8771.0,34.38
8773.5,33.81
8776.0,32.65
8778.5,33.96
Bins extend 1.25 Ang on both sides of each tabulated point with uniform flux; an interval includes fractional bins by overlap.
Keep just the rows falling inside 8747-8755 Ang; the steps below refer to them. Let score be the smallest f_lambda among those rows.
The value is 30.89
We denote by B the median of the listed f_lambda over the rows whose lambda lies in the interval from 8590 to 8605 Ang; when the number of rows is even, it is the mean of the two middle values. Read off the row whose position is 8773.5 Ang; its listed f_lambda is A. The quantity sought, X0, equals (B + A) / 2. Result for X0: 33.9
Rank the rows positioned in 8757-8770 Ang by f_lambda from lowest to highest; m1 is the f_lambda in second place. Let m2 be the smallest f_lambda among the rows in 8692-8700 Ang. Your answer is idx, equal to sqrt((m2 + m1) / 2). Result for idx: 5.77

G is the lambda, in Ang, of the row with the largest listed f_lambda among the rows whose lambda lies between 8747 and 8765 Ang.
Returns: 8761.0 Ang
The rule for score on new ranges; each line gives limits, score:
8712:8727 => 33.1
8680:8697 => 32.36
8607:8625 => 33.66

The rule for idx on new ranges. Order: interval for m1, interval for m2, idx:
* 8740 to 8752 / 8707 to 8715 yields 5.72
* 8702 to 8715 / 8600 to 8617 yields 5.78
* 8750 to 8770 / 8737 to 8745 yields 5.63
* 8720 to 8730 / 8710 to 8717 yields 5.78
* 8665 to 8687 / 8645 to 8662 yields 5.65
